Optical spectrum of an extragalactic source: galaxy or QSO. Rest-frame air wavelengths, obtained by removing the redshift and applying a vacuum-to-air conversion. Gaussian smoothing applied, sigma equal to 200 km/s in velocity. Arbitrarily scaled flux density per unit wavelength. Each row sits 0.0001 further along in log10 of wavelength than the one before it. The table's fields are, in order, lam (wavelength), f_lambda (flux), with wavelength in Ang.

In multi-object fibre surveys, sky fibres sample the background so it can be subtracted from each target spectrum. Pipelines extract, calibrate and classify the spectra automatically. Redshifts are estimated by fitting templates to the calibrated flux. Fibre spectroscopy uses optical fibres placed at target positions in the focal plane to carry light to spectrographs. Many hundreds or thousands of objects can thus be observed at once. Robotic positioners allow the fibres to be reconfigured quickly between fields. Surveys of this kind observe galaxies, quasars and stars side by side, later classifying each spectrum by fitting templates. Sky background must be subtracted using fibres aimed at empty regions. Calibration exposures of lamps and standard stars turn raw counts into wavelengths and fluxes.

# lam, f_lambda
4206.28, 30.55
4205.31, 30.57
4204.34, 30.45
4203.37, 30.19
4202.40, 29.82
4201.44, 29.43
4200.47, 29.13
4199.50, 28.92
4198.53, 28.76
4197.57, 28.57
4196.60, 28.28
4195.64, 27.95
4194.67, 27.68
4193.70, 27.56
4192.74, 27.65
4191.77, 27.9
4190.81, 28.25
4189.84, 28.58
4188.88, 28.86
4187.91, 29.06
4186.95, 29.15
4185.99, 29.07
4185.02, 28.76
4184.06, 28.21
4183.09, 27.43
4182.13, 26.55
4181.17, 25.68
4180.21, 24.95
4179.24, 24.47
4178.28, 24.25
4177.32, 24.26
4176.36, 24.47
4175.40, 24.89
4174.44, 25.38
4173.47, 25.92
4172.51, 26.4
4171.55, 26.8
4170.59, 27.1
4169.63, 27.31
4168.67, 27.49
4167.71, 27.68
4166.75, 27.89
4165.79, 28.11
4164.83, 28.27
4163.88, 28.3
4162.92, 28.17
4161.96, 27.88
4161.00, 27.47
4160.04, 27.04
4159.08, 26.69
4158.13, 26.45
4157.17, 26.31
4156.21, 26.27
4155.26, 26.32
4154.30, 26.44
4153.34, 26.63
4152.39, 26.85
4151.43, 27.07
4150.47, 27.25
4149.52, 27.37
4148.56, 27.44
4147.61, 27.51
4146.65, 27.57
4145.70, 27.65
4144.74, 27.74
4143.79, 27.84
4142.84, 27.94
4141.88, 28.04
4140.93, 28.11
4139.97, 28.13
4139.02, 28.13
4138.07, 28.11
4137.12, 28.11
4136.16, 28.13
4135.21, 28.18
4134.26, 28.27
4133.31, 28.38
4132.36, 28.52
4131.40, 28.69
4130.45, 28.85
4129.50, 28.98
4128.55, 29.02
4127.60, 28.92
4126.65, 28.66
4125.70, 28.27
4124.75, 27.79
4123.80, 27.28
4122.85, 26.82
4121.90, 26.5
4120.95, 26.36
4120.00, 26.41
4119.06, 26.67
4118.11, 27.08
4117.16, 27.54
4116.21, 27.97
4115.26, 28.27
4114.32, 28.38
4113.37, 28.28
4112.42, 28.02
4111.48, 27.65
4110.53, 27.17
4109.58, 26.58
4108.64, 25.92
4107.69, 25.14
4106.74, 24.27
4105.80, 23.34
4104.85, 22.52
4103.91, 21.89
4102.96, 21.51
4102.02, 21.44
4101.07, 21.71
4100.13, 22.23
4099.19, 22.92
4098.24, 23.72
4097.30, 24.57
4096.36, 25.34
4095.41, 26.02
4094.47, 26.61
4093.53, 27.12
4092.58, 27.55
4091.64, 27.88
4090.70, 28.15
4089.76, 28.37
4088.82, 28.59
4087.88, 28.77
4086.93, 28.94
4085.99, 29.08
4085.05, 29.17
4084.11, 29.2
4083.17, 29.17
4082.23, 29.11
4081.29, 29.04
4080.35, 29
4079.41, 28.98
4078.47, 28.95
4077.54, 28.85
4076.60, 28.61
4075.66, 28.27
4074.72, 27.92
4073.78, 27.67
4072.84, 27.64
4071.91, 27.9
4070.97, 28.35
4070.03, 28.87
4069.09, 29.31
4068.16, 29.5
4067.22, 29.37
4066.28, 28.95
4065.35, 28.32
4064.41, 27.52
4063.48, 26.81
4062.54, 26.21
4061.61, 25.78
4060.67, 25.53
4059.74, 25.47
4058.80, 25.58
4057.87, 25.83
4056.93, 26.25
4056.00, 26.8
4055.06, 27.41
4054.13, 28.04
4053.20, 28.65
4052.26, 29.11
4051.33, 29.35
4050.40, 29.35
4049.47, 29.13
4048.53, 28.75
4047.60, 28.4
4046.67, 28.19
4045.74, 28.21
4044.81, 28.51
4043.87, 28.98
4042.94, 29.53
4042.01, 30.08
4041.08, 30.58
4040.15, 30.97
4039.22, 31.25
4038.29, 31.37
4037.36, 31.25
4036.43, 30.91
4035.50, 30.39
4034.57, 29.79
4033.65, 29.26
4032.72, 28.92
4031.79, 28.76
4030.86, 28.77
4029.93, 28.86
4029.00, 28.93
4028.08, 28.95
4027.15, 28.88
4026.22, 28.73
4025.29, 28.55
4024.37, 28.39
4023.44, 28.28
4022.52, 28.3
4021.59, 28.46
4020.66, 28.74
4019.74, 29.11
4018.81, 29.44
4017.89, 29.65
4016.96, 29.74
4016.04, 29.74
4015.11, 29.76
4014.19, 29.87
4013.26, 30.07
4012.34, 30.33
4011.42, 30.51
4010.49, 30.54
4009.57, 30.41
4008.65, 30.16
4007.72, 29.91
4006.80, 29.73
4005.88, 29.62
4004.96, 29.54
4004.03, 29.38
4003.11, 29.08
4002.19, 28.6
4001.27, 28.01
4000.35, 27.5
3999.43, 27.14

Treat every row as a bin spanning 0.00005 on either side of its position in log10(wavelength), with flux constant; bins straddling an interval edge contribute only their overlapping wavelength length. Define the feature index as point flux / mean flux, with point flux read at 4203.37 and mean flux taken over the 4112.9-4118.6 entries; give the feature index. 1.08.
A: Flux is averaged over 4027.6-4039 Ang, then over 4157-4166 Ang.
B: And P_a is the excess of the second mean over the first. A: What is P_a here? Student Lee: -2.2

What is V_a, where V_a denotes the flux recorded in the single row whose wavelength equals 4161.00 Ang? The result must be 27.47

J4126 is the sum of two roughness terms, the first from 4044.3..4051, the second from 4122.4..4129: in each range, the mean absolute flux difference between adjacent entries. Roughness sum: 0.61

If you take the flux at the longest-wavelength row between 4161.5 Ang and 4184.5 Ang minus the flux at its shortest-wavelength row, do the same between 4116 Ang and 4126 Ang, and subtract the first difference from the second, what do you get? 0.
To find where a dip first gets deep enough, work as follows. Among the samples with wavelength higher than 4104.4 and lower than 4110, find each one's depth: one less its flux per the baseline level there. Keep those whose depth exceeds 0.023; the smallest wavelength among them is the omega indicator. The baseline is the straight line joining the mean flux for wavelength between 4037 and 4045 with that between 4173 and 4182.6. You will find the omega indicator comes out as 4104.85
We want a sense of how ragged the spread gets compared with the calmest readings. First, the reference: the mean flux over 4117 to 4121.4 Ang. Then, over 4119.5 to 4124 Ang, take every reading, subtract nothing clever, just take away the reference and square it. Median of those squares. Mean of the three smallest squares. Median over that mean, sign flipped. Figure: -1.9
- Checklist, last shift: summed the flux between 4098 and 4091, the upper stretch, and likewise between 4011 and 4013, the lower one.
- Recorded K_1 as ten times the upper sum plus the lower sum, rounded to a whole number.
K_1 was 1912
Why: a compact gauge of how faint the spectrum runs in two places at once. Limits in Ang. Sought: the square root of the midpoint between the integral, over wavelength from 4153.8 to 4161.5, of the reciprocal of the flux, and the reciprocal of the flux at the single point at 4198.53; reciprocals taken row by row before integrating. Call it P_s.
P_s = 0.40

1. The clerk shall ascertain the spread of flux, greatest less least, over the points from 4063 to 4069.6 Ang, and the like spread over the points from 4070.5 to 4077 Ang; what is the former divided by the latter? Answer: 2.8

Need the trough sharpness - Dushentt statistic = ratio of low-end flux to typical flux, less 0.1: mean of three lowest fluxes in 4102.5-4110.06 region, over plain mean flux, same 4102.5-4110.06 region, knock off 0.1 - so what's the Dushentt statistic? 0.820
